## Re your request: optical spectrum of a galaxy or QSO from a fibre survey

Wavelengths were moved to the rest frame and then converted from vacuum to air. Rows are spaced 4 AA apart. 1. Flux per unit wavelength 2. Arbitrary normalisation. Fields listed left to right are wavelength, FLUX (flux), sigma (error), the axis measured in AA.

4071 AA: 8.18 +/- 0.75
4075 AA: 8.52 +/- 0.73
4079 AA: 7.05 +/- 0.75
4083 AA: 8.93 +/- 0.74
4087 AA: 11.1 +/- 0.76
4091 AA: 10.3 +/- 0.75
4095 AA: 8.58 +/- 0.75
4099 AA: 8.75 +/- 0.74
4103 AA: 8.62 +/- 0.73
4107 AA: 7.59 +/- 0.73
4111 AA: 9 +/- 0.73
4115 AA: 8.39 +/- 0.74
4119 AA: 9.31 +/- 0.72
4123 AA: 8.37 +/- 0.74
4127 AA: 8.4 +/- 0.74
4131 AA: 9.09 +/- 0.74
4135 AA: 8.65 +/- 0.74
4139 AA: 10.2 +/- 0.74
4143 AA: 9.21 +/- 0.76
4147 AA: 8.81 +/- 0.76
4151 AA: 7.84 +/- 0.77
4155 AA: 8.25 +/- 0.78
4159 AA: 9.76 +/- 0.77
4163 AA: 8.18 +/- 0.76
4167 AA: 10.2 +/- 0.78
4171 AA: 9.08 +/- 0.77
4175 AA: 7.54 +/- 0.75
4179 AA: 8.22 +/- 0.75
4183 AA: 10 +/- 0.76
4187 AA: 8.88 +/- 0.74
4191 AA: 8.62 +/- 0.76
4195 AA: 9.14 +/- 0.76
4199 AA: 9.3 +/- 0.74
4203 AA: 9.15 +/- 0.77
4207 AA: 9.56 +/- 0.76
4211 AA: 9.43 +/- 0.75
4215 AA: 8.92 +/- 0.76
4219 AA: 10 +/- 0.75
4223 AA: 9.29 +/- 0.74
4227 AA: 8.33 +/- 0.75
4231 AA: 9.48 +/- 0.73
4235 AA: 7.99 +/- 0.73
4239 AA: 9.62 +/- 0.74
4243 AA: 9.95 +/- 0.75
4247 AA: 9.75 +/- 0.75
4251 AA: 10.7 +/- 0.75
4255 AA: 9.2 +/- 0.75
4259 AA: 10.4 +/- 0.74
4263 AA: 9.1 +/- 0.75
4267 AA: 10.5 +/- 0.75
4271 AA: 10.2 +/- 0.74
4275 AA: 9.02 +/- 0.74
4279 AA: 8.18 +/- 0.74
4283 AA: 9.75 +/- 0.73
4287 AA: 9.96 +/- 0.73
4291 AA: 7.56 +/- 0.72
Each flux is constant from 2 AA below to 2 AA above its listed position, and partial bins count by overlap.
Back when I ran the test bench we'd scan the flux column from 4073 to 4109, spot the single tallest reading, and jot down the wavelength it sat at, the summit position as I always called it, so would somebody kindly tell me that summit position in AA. 4087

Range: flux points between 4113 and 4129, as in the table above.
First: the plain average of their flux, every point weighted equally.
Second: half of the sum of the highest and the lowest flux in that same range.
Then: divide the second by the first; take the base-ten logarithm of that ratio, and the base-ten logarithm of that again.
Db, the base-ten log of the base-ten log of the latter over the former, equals -1.96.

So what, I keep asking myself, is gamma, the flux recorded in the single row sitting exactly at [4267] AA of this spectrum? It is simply 10.5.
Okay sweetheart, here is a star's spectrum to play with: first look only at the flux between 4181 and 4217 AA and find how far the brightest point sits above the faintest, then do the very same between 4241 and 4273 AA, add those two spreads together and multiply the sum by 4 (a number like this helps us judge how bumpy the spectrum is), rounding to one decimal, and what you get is 11.9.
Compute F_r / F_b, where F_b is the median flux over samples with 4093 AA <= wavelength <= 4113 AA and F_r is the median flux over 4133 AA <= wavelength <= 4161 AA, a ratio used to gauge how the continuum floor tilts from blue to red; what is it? 1.02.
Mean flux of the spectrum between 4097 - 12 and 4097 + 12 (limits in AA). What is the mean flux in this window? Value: 9.16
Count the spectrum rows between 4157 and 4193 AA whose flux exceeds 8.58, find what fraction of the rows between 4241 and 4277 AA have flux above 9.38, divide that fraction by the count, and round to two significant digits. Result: 0.11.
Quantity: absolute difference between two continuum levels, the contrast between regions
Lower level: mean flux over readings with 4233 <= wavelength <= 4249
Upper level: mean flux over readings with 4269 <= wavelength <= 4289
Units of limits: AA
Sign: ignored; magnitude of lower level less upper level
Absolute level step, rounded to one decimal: 0.1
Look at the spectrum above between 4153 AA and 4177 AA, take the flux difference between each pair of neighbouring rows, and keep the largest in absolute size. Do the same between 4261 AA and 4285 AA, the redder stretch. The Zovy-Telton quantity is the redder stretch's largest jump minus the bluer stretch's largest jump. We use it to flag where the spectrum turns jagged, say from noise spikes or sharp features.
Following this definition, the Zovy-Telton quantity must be -0.45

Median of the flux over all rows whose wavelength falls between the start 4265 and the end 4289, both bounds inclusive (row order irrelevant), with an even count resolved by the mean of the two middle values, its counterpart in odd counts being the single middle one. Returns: 9.9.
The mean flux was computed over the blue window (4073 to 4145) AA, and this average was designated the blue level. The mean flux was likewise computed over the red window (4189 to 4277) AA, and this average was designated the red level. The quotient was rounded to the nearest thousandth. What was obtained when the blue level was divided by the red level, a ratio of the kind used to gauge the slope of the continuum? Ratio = 0.942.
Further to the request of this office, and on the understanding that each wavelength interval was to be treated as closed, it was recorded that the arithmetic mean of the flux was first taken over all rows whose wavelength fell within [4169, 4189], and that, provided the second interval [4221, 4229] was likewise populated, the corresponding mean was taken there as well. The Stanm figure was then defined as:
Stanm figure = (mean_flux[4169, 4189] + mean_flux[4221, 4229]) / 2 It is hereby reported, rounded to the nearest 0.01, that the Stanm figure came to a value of 8.78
